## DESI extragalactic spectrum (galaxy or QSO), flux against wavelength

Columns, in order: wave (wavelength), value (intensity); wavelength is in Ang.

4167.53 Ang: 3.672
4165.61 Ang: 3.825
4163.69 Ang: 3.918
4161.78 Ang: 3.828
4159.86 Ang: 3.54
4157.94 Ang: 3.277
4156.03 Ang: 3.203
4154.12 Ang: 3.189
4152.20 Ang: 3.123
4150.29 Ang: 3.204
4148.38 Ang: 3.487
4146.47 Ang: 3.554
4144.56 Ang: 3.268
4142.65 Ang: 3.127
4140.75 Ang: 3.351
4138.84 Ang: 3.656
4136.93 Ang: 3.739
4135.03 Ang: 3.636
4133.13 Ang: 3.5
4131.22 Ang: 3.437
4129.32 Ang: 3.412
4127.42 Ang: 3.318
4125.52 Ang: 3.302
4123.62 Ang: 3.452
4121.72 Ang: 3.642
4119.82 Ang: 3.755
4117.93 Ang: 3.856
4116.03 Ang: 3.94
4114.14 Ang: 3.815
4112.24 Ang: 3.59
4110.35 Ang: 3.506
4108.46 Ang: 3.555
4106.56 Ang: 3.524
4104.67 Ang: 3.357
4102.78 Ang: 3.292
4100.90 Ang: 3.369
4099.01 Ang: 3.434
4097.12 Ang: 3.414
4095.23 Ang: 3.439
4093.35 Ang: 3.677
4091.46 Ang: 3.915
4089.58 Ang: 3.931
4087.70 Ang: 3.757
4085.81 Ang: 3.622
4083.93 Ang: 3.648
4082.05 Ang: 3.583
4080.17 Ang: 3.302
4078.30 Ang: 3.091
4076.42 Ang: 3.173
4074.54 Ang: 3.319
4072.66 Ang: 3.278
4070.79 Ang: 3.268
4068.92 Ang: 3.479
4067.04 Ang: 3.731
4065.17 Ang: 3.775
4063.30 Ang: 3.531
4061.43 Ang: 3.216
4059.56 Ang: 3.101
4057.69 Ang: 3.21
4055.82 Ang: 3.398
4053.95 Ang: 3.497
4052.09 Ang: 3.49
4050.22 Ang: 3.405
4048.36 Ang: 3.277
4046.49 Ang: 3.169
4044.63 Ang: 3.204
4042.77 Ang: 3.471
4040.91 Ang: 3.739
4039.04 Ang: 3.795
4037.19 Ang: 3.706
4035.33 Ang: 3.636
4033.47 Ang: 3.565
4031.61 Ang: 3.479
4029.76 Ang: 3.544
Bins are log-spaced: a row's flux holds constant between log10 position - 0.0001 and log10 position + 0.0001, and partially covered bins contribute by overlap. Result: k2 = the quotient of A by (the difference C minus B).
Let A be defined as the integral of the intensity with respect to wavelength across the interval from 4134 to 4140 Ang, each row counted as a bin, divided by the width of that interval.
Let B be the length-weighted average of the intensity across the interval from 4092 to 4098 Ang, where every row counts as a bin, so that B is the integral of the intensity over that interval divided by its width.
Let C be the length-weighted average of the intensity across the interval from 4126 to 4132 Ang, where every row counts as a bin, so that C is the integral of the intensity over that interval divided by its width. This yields -24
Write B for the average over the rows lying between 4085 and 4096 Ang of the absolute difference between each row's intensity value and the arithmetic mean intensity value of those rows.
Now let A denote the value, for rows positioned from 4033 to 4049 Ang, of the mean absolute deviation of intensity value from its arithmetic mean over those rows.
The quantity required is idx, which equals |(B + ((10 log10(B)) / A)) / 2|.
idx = 21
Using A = 0.20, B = 0.144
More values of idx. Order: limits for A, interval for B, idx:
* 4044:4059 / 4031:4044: 42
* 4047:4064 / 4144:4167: 24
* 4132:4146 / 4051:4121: 19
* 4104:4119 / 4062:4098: 20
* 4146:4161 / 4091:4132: 25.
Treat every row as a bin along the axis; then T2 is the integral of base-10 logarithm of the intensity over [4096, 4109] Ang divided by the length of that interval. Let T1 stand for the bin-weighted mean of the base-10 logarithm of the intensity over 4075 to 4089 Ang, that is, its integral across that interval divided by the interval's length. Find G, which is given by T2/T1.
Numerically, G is 0.99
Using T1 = 0.538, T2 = 0.533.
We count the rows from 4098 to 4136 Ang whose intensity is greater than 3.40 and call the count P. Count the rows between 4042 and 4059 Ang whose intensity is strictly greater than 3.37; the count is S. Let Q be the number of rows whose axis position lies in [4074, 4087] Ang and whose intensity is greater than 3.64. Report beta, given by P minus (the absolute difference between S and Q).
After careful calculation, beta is 11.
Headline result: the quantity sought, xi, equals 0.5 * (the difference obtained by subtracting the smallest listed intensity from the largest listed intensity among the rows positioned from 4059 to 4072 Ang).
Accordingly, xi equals 0.34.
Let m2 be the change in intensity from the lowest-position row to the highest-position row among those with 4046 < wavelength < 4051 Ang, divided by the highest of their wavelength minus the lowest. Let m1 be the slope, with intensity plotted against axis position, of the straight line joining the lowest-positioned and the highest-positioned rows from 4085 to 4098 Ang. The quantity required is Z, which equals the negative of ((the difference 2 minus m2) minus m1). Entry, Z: -1.96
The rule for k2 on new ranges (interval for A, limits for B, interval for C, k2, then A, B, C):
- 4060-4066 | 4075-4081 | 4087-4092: 5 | 3.47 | 3.20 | 3.87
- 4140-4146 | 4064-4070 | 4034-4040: 62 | 3.27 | 3.65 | 3.70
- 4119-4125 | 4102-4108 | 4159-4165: 10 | 3.59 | 3.40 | 3.77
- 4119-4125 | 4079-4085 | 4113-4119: 10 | 3.59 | 3.50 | 3.86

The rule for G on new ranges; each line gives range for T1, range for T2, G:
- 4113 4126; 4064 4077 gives 0.95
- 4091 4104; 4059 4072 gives 0.99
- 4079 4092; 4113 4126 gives 1.01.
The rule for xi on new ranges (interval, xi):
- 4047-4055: 0.11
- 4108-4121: 0.22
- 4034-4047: 0.31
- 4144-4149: 0.14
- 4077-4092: 0.42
